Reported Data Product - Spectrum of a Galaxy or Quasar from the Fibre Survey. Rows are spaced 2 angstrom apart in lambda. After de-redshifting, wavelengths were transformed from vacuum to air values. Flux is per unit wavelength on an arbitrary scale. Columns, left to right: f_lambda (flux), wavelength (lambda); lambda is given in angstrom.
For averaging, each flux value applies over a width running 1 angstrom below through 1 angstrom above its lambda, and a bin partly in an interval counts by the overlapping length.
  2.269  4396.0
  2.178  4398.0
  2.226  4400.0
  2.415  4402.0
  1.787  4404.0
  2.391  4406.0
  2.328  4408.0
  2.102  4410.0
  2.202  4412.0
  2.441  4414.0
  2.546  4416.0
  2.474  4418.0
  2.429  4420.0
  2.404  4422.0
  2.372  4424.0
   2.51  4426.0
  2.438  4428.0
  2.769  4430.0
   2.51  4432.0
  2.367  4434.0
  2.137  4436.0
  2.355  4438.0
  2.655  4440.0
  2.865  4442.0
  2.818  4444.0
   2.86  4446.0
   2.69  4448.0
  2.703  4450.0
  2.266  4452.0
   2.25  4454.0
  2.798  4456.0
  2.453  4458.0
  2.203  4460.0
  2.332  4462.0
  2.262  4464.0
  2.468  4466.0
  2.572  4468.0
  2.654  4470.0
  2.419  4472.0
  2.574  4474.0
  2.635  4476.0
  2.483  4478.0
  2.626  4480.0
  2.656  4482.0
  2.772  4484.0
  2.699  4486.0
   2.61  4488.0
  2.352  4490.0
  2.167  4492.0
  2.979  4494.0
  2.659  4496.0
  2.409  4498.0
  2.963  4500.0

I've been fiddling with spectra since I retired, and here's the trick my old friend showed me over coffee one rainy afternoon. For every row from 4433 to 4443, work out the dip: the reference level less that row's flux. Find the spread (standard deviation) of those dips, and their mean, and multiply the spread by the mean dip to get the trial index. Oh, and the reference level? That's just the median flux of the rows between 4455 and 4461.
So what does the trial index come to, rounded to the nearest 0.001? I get -0.006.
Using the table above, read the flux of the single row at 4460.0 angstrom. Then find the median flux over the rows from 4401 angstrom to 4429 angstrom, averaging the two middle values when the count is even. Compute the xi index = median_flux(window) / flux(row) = 1.09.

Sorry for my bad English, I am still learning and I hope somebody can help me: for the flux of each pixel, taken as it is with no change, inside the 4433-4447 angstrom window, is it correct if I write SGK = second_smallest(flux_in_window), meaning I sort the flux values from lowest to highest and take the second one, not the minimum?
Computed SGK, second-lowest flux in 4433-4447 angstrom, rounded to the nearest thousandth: 2.355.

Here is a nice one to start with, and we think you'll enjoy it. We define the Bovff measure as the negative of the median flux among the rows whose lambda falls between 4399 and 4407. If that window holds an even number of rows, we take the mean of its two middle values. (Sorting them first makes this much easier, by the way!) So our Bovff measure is -2.31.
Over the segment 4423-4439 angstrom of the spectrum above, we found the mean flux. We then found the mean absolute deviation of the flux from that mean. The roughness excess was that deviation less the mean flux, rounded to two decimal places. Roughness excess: -2.31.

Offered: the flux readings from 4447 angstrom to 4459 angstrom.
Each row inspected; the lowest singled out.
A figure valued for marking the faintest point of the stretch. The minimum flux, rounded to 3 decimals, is 2.250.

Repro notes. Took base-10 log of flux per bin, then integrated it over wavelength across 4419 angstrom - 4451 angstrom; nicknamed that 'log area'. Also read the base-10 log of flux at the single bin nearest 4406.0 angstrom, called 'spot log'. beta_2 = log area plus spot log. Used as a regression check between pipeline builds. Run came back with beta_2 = 13.4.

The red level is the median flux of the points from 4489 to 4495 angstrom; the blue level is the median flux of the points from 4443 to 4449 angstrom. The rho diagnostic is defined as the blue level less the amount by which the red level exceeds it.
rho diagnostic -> 3.3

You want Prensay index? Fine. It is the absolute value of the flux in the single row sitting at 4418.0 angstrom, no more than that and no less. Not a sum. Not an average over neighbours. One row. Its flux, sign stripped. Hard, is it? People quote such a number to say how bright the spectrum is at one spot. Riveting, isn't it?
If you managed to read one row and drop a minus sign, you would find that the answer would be 2.47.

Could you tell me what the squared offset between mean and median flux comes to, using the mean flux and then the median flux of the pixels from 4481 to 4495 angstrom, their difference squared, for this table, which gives 0.0026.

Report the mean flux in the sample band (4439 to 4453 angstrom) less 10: -7.306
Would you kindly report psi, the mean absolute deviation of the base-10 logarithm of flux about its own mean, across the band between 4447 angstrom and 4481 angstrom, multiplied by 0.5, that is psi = 0.0134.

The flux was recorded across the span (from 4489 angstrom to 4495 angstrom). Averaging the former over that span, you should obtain 2.50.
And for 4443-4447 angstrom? 2.84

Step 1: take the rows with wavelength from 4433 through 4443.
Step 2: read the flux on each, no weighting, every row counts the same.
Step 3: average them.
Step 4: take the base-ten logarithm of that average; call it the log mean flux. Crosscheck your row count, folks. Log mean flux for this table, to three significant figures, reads 0.394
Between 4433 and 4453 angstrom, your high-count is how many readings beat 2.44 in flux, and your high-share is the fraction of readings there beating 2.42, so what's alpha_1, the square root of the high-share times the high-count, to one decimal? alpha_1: 1.9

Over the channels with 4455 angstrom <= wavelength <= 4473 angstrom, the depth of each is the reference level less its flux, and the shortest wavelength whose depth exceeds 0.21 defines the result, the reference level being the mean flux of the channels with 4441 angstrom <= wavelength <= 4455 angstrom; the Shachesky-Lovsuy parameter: 4460.0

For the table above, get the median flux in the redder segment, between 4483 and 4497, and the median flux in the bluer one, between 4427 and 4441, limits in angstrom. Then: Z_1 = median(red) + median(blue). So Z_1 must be 5.097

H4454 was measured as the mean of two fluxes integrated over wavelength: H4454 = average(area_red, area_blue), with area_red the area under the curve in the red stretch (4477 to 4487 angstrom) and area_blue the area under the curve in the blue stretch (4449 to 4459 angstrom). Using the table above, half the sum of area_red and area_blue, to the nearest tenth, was 25.7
